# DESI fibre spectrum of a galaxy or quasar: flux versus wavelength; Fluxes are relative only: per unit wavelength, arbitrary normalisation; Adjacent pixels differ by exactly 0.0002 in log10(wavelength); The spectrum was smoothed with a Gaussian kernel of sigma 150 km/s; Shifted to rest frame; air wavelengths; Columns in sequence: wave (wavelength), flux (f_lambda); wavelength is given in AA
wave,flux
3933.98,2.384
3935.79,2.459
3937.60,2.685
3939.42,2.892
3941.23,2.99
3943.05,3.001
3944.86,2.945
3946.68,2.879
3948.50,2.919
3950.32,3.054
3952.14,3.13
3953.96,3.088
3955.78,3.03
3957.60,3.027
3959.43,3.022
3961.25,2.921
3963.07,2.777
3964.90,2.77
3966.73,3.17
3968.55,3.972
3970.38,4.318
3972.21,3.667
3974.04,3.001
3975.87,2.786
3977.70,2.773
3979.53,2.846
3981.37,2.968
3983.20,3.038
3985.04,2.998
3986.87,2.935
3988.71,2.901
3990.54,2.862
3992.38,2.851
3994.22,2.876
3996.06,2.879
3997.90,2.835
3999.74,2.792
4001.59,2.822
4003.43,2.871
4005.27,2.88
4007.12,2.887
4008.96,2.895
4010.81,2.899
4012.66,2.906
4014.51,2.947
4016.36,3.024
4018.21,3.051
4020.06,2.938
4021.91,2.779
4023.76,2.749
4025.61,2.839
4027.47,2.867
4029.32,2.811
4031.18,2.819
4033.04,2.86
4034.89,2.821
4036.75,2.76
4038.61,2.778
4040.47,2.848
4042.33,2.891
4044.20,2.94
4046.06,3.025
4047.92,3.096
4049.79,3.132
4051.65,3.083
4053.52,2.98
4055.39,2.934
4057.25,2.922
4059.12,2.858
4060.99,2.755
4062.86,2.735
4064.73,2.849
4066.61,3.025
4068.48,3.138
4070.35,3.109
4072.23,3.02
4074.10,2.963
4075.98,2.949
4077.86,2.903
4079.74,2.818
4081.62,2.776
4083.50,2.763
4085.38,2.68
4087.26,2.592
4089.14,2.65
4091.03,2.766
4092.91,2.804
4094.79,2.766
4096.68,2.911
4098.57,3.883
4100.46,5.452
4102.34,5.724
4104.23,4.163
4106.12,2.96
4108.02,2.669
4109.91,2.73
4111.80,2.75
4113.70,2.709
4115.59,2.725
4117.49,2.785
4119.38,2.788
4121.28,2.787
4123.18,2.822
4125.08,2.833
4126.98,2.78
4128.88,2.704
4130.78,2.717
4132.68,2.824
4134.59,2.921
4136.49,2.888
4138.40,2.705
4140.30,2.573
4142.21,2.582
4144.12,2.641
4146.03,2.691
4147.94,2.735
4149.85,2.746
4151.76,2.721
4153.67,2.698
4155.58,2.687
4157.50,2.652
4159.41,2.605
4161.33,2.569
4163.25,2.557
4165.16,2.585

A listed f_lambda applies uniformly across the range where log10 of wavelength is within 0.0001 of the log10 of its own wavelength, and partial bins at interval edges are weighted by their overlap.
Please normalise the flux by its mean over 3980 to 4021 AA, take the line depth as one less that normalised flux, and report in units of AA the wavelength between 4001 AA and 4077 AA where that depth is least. 4068.48 AA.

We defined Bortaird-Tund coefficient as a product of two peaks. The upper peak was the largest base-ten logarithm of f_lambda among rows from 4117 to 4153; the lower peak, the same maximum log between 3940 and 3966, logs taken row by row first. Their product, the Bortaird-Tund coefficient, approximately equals 0.23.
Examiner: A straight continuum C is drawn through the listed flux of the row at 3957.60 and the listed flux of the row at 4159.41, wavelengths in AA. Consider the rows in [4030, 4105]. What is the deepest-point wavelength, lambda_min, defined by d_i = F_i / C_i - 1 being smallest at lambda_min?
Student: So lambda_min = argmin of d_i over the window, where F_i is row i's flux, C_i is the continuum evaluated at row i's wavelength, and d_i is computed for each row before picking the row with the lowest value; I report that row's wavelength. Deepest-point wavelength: 4087.26 AA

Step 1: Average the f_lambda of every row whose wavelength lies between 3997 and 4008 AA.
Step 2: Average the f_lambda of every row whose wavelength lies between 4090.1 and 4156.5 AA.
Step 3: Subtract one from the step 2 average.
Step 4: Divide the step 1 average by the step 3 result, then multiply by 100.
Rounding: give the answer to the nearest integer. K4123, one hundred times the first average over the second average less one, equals 143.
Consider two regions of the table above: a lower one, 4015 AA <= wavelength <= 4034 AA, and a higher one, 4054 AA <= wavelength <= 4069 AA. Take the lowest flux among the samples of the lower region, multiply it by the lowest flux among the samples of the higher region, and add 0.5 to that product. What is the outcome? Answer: 8.02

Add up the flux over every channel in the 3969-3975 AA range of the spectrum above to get 11.0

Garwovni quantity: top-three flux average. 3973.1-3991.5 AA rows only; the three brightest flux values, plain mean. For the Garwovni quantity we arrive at 3.01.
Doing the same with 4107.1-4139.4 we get 2.88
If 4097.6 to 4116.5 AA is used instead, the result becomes 5.11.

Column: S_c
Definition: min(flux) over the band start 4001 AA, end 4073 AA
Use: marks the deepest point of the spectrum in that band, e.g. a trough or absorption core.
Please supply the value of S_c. 2.735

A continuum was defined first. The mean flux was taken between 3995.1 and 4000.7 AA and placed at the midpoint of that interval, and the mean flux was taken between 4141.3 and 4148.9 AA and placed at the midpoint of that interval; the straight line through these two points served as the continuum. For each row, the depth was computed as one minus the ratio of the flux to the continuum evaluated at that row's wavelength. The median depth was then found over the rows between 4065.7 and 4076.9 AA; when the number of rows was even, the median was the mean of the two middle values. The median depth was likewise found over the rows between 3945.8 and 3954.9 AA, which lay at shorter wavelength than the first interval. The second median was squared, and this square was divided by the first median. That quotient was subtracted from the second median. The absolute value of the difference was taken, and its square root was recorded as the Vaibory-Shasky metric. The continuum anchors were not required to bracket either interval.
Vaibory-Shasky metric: 0.155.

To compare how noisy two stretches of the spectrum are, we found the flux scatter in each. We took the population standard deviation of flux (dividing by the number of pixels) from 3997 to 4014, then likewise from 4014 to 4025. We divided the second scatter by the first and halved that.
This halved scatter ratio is 1.5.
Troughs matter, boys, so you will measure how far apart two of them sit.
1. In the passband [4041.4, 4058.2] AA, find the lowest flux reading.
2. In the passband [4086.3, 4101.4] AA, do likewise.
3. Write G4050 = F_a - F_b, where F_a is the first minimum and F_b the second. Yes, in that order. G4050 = 0.30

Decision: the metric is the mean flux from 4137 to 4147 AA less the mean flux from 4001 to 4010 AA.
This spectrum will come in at -0.23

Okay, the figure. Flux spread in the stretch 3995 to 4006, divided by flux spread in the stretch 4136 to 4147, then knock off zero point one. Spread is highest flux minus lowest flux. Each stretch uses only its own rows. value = 0.2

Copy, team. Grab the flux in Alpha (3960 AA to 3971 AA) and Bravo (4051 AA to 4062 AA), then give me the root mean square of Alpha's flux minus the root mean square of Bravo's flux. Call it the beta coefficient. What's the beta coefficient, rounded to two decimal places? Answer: 0.45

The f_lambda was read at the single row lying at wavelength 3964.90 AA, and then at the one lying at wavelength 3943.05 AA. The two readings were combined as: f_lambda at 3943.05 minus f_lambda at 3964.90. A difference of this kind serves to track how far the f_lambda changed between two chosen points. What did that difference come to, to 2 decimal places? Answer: 0.23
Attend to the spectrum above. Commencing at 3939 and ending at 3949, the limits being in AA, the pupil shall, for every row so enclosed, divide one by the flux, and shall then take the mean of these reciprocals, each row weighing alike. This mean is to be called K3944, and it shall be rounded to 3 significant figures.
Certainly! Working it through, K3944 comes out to 0.340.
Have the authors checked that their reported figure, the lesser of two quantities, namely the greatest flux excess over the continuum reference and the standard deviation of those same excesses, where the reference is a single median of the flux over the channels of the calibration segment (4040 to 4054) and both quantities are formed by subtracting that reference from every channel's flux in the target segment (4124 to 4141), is -0.08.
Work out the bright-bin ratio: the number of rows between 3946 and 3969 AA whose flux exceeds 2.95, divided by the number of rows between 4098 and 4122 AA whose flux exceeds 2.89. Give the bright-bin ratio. 1.6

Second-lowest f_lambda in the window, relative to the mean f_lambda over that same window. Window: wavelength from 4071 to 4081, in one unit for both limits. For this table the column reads 0.991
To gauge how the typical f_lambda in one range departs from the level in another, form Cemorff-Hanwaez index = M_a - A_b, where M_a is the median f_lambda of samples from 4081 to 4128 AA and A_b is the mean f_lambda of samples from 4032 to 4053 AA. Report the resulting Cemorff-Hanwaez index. -0.15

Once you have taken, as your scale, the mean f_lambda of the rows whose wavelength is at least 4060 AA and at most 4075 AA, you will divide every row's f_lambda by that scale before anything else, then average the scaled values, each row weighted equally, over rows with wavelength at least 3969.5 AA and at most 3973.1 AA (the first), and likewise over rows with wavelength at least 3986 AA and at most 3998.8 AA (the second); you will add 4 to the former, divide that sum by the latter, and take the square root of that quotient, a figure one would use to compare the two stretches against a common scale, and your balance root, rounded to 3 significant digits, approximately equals 2.34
